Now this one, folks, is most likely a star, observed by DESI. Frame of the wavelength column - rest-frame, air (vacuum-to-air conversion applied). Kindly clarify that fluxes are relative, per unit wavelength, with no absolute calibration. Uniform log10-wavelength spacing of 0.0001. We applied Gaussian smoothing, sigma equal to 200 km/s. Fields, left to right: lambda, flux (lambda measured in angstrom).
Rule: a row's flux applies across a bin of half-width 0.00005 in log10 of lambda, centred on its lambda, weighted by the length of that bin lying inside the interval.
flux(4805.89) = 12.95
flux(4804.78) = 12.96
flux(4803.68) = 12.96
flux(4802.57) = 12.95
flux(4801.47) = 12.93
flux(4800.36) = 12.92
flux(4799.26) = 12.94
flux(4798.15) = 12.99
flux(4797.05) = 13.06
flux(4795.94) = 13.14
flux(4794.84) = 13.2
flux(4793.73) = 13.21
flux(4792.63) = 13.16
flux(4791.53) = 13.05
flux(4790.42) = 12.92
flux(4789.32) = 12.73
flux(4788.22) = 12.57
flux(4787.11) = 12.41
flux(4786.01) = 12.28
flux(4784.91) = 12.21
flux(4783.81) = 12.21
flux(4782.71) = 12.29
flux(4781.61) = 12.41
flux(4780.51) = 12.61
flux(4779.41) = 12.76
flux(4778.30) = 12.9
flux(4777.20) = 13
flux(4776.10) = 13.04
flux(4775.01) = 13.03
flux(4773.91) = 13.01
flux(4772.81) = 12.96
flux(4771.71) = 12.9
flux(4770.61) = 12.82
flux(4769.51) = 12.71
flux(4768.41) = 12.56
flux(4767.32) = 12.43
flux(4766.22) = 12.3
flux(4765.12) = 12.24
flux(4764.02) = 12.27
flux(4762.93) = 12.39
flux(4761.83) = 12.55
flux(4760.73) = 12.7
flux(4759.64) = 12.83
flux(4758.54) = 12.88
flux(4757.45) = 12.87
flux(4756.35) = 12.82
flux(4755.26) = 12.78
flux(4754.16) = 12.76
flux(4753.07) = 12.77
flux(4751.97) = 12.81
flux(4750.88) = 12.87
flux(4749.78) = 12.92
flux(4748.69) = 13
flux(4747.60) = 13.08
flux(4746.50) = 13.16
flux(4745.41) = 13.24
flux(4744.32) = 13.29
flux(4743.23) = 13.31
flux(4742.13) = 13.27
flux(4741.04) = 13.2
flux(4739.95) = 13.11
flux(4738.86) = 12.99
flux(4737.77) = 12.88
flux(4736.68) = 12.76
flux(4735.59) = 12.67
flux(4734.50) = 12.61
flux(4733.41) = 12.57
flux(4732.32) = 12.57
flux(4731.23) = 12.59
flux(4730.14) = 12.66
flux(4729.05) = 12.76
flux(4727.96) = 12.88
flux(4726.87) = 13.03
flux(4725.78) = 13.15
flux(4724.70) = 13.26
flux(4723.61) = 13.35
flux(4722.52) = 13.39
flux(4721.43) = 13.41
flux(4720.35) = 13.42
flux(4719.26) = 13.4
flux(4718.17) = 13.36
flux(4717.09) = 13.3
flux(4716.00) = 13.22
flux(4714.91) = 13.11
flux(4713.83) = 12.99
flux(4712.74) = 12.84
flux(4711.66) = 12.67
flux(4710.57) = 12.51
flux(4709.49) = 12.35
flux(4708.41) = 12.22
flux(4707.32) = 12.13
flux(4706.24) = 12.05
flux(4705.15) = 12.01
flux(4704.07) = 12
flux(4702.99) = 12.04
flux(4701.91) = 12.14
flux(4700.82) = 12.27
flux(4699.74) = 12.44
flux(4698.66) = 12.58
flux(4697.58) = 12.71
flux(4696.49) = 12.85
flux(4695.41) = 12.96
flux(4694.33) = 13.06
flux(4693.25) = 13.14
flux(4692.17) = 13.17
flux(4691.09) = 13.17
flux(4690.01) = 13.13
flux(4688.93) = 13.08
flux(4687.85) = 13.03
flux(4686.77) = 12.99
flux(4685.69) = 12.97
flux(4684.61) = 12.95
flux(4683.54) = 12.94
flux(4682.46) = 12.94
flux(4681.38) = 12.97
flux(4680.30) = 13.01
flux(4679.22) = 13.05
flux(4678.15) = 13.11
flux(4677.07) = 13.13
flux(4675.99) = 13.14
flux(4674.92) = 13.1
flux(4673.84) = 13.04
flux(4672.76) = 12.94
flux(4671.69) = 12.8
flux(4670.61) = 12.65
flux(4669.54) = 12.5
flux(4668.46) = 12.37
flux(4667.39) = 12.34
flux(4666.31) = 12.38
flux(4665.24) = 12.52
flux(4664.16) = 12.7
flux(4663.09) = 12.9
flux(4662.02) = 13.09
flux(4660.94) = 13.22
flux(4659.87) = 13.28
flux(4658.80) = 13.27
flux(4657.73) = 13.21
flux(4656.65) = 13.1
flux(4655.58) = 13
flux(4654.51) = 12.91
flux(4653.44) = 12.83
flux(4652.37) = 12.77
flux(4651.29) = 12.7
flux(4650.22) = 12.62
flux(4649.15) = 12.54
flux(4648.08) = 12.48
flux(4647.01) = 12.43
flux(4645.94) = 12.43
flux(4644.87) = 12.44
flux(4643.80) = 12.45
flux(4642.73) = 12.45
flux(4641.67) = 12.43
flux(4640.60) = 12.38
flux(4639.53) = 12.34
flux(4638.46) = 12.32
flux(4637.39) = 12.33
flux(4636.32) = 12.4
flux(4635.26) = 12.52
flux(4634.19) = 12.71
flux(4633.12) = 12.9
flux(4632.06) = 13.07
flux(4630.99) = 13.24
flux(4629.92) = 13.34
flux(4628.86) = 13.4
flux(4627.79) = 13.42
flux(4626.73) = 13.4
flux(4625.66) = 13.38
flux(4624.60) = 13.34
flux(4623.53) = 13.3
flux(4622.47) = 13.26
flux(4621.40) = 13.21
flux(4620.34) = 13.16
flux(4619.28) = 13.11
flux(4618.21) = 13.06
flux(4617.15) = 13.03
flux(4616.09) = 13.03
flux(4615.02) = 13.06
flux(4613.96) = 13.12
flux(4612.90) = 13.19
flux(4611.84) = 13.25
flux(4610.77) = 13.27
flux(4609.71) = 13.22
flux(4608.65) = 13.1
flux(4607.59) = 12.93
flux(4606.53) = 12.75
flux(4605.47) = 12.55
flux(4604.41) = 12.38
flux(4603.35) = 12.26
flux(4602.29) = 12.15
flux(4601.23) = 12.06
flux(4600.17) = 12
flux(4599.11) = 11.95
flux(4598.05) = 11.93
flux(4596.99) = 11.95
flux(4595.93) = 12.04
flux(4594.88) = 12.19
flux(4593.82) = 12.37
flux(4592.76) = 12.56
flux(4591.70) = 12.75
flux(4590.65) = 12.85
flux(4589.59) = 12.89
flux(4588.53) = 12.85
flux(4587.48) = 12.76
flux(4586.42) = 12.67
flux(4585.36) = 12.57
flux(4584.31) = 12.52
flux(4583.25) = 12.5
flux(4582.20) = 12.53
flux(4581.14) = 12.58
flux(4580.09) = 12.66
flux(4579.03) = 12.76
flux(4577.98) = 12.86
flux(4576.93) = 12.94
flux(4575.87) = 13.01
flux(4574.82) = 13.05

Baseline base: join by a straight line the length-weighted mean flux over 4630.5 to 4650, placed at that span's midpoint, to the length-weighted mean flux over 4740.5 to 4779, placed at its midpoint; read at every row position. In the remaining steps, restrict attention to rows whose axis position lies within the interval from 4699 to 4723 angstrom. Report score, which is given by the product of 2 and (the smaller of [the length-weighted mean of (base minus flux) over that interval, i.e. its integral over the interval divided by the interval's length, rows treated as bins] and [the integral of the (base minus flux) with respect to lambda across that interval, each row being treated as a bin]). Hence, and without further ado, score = 0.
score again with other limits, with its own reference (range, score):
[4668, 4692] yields -15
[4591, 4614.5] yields -4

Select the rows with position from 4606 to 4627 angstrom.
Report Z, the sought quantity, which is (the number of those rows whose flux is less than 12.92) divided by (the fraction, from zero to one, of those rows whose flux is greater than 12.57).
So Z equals 1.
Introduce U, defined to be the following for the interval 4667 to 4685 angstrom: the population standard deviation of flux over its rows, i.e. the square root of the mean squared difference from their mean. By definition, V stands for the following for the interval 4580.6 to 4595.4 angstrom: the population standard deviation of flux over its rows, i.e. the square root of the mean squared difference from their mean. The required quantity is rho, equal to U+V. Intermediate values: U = 0.25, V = 0.19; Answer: 0.4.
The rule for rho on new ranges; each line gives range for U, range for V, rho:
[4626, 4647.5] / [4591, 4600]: 0.7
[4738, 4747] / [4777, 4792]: 0.4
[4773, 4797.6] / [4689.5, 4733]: 0.8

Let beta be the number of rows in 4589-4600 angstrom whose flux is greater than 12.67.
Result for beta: 3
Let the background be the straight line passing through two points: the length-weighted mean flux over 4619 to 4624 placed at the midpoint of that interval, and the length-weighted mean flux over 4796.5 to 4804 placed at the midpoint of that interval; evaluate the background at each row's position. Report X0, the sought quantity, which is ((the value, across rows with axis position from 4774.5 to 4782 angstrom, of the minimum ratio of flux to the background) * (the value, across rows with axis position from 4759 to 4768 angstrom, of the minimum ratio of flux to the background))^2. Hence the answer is 0.806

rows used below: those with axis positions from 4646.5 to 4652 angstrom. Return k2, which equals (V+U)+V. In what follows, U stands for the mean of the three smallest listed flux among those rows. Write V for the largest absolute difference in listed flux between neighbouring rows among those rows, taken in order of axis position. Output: 12.6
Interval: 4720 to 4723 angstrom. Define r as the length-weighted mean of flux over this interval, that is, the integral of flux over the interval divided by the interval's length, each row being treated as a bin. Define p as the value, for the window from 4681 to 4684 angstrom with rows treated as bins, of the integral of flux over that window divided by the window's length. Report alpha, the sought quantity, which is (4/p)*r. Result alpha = 4.15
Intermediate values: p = 12.9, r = 13.4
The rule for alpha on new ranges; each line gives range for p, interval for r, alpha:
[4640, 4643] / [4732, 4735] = 4.05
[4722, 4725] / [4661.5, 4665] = 3.87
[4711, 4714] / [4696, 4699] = 3.97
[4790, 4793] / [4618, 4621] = 4.03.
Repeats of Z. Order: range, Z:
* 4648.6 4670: 19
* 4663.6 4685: 11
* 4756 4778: 23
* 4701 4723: 20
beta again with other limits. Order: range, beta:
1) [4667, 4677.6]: 6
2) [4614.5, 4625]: 10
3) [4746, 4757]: 10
